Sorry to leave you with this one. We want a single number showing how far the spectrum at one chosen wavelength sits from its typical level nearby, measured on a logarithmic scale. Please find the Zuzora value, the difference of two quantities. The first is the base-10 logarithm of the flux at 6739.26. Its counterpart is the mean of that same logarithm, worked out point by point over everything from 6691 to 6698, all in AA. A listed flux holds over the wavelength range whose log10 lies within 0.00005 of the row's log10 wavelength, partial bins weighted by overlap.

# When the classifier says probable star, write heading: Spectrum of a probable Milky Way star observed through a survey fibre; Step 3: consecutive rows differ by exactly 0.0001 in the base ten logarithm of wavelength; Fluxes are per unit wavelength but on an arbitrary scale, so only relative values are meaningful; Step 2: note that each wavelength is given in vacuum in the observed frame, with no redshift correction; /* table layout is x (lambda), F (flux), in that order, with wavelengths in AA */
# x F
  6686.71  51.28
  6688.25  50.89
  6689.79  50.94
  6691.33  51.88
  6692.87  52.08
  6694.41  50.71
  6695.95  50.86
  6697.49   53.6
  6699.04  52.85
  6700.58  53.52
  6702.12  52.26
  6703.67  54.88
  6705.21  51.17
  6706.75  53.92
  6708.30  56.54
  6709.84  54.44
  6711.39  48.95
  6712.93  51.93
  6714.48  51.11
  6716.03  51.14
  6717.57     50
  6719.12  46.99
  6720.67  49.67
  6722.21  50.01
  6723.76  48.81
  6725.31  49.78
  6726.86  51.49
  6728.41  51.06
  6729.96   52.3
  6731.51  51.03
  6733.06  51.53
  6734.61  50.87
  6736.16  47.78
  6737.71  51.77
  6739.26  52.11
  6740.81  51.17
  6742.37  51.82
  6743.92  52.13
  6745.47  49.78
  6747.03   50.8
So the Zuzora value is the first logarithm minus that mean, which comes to 0.002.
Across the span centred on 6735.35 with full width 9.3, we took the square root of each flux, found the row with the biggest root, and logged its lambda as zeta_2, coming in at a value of 6739.26 AA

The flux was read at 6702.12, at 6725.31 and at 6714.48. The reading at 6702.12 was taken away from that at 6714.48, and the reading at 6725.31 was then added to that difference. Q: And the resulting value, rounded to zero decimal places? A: 49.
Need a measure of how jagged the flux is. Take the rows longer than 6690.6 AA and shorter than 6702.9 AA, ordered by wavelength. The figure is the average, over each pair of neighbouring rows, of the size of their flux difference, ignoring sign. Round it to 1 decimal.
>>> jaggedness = 1.0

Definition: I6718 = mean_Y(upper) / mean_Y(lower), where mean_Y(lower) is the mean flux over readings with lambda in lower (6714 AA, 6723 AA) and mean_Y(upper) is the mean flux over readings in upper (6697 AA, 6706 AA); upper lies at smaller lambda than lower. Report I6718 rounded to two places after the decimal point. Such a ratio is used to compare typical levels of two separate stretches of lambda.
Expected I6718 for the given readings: 1.06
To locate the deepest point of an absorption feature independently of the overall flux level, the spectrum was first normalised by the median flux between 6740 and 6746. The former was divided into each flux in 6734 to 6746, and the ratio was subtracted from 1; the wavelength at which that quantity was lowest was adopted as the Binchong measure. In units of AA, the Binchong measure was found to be 6743.92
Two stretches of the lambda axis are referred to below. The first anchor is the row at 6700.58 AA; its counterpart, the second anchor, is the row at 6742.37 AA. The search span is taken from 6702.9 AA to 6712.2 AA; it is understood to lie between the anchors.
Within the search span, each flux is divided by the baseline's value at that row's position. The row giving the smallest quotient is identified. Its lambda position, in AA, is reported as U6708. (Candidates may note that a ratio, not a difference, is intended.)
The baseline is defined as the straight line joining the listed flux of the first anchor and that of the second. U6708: 6711.39 AA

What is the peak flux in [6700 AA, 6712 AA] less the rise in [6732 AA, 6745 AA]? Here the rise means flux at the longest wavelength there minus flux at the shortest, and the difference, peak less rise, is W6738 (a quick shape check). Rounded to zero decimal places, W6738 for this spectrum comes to 56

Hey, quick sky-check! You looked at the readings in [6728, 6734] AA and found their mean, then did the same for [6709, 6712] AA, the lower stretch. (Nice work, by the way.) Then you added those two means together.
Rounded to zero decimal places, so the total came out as 103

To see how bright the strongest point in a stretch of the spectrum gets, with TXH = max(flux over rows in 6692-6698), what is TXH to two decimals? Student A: 53.60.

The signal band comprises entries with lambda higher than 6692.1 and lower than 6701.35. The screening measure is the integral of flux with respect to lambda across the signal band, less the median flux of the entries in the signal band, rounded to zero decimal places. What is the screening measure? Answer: 431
